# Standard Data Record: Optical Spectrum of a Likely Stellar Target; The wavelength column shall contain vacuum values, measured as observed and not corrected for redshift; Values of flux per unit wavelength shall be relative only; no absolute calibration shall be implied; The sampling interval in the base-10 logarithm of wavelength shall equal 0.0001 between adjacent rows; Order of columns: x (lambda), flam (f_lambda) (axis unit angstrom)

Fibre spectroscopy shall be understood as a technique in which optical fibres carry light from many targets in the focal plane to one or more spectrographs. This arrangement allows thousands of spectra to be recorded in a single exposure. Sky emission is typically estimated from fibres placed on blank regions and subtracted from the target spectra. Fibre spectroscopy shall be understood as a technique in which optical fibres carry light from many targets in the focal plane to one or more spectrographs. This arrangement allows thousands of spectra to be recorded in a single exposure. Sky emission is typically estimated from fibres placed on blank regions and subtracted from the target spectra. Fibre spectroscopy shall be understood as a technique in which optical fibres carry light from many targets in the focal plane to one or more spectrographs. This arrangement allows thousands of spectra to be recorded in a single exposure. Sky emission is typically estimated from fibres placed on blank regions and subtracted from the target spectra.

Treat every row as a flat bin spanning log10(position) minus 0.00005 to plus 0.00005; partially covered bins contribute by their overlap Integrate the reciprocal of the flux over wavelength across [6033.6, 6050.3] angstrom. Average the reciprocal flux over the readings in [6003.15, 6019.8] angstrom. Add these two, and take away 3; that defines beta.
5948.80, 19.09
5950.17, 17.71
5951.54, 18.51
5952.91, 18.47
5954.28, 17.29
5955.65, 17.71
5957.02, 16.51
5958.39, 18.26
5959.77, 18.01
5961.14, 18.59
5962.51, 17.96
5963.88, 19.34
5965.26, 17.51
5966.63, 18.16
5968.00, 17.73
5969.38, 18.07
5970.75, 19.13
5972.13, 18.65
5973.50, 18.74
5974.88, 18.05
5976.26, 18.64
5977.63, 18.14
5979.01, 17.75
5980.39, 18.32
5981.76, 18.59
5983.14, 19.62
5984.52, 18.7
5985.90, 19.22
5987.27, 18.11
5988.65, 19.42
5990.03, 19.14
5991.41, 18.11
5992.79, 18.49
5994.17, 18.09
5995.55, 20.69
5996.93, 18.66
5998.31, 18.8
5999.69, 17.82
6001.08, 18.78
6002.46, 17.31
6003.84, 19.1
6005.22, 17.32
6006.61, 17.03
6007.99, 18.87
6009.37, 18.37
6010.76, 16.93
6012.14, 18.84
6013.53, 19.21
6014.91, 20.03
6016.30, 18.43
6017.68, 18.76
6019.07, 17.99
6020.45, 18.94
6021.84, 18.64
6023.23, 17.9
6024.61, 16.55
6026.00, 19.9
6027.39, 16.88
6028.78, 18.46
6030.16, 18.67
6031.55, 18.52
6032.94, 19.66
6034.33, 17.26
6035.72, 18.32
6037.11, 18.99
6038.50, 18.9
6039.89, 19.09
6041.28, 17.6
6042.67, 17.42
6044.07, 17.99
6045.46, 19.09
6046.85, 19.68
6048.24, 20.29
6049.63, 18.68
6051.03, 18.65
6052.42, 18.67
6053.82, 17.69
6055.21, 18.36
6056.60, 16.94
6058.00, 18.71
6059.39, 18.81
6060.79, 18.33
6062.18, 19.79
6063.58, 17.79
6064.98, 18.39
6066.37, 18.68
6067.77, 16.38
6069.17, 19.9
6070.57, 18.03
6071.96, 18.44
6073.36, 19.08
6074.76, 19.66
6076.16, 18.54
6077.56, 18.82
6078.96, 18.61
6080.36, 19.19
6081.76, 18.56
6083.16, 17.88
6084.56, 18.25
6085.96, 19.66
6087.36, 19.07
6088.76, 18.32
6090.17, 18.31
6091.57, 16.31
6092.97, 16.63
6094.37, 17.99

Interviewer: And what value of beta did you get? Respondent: -2.05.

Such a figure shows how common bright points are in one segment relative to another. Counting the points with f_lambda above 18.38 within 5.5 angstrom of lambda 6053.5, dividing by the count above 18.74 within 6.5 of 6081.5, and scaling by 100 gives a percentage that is 125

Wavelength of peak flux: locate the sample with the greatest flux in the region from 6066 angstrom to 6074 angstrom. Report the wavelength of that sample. 6069.17 angstrom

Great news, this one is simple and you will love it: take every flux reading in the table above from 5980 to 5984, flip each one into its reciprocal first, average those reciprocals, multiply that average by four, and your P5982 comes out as 0.212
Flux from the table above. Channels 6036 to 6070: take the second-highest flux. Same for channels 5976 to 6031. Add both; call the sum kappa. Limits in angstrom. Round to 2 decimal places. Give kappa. 39.93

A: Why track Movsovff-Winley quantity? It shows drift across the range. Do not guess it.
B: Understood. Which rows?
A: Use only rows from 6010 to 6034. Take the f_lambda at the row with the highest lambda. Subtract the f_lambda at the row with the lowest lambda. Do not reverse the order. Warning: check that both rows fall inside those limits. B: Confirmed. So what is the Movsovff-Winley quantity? 2.7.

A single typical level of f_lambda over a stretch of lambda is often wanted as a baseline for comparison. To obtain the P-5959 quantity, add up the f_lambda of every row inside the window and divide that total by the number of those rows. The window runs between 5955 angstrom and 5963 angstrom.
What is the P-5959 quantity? 17.8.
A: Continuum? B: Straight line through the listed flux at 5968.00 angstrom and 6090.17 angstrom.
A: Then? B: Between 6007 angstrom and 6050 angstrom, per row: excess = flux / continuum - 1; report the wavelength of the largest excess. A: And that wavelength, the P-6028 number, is 6048.24 angstrom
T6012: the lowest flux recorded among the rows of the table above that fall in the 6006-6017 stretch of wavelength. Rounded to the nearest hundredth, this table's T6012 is 16.93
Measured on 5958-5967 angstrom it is 17.51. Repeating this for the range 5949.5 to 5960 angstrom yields 16.51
